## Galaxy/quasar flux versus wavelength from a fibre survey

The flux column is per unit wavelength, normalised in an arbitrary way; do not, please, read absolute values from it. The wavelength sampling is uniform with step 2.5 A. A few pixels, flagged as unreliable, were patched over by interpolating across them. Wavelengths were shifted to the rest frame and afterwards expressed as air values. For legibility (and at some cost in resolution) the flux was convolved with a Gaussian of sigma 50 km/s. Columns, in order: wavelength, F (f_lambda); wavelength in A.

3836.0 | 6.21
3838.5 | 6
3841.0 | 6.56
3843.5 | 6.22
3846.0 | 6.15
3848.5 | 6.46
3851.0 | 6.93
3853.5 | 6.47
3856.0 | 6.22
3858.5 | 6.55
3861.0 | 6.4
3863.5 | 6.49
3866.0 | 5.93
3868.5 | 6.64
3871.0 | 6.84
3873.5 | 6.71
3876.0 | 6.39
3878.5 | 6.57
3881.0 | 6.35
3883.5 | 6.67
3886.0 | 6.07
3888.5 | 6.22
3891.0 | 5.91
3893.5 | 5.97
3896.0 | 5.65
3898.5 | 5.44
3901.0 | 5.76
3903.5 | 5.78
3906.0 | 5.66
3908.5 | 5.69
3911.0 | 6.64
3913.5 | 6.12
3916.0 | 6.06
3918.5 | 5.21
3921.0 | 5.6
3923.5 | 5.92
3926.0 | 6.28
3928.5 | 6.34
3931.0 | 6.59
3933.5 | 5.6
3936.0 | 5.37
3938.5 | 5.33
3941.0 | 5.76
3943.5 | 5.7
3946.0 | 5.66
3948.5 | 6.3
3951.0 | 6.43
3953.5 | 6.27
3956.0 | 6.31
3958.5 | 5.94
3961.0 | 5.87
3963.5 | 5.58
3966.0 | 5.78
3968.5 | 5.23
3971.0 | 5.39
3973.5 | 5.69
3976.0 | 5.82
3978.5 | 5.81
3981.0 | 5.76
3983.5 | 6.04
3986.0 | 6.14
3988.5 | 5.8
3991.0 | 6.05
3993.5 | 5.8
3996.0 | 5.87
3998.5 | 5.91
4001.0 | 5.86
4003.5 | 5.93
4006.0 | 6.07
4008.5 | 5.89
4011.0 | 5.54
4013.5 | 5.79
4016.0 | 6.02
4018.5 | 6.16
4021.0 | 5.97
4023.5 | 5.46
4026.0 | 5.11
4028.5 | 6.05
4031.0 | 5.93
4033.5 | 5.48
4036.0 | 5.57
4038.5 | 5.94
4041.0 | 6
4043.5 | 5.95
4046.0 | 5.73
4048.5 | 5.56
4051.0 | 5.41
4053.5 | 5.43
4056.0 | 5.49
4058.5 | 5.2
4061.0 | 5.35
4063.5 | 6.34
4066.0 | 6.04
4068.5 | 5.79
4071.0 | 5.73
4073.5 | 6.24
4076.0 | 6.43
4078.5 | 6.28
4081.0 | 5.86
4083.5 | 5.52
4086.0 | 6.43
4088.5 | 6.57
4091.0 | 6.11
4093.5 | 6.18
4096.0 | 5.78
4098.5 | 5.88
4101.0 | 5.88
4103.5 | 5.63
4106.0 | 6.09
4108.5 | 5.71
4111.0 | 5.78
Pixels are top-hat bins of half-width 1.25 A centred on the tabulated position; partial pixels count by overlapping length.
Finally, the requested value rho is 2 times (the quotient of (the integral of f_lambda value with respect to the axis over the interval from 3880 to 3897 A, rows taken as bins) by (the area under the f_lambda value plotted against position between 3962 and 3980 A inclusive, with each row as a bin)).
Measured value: 2.1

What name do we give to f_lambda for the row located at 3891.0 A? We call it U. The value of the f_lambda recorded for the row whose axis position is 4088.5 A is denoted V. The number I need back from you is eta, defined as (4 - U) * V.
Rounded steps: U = 5.91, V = 6.57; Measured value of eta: -12.5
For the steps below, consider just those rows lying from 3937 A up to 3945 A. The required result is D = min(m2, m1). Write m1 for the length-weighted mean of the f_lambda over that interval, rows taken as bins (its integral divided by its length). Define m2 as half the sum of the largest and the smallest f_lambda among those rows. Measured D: 5.5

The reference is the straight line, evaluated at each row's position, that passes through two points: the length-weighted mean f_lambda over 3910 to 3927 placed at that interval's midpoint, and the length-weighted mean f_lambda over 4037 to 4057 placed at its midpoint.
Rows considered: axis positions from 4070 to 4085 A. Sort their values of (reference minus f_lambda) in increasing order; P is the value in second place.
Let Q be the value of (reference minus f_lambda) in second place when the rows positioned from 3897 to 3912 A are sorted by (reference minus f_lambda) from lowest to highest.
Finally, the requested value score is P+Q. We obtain -0.44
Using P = -0.66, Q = 0.2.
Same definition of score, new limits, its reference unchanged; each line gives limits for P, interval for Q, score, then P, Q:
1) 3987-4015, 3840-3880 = -1.02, -0.24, -0.8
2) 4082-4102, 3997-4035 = -1.14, -0.82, -0.3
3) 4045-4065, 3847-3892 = -0.82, -0.04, -0.8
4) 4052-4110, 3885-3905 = -0.86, -0.82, 0.0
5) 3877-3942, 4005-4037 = -0.98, -0.65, -0.3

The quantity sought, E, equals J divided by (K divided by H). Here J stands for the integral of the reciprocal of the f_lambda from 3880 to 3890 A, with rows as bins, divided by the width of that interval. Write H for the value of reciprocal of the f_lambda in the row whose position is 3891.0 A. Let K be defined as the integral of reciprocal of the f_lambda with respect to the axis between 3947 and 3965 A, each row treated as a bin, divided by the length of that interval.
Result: 0.163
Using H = 0.169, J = 0.159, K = 0.165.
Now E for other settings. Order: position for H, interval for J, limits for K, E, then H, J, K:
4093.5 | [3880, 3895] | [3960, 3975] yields 0.146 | 0.162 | 0.162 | 0.179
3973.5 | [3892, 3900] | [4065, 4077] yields 0.186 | 0.176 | 0.176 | 0.166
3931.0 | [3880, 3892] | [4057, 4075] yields 0.141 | 0.152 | 0.160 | 0.173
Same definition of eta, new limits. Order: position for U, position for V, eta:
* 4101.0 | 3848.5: -12.1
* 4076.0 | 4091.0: -14.8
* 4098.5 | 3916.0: -11.4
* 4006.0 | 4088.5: -13.6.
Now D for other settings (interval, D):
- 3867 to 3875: 6.7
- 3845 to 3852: 6.5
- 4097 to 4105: 5.8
